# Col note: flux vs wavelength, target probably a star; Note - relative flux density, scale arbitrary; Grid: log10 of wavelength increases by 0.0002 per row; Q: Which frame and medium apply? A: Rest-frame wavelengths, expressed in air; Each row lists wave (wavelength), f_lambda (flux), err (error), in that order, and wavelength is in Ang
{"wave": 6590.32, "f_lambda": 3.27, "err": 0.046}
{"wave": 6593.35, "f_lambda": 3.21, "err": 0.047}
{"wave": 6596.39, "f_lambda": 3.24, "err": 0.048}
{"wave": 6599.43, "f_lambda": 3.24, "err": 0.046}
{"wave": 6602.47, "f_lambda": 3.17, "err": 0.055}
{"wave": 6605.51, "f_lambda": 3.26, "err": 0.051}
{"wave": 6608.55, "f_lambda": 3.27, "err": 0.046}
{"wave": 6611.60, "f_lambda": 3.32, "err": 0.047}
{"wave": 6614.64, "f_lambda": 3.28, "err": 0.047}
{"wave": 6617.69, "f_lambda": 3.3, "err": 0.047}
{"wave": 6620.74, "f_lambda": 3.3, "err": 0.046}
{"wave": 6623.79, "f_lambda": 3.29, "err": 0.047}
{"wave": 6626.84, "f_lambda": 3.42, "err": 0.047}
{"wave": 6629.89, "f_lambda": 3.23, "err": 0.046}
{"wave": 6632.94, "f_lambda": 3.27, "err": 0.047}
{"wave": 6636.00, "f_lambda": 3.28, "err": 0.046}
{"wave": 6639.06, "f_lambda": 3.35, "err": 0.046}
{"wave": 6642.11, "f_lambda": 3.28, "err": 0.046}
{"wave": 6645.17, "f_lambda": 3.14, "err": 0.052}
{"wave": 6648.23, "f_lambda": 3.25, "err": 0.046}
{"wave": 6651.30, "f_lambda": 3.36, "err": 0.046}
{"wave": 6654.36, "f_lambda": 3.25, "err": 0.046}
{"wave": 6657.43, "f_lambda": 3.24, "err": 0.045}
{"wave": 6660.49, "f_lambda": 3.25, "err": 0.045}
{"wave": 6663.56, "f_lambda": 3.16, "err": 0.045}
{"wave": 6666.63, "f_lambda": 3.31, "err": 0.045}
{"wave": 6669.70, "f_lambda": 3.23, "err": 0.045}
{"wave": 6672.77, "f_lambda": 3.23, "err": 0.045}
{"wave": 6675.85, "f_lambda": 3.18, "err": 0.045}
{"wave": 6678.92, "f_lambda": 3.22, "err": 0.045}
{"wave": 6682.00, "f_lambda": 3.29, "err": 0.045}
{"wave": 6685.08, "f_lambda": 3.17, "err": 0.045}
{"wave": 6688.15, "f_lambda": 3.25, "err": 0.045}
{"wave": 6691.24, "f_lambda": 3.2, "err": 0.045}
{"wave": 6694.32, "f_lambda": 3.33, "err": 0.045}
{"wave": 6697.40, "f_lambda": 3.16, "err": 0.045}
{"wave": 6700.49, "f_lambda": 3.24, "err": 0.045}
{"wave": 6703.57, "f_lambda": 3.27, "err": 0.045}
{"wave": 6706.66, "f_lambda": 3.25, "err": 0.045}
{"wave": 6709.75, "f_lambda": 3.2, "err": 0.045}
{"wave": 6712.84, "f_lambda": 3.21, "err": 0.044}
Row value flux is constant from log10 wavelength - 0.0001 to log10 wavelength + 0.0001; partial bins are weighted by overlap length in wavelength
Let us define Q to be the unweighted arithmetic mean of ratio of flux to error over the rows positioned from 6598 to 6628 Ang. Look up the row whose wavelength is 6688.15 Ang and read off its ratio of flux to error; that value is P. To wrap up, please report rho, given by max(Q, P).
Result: 72.2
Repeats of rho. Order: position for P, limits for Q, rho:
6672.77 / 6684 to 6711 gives 71.8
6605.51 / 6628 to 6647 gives 69.3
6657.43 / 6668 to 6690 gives 72.0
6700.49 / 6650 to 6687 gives 72.0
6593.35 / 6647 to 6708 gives 71.8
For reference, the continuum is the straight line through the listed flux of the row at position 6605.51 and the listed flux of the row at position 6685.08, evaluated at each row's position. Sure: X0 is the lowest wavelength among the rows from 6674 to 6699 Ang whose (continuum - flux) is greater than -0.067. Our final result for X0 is 6675.85 Ang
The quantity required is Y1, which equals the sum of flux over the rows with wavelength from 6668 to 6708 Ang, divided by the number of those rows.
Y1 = 3.232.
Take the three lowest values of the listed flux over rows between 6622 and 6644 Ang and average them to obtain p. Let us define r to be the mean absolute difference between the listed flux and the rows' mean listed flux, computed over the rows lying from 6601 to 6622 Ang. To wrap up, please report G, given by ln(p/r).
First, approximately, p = 3.26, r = 0.033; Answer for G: 4.60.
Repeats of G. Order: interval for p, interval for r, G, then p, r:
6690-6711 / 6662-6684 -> 4.40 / 3.19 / 0.039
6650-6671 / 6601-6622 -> 4.59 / 3.21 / 0.033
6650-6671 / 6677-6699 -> 4.16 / 3.21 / 0.050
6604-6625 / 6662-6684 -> 4.42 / 3.27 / 0.039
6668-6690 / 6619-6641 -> 4.25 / 3.19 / 0.045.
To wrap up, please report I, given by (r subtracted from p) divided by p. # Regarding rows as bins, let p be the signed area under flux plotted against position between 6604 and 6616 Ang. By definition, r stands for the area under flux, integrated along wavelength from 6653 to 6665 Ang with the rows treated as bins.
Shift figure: 0.02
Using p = 39.4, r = 38.70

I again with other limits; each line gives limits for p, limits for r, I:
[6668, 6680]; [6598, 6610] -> -0.01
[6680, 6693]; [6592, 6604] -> 0.08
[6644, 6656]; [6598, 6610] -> 0.00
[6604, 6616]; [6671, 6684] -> -0.06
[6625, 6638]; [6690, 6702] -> 0.10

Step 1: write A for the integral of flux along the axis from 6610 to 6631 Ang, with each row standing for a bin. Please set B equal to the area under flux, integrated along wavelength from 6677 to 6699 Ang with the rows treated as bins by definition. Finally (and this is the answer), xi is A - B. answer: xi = -1.6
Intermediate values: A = 69.4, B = 71.1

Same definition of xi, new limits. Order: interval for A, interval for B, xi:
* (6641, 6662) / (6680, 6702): -2.8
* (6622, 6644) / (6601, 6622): 3.9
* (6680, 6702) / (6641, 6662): 2.8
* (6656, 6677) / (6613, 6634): -1.5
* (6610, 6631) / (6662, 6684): -1.6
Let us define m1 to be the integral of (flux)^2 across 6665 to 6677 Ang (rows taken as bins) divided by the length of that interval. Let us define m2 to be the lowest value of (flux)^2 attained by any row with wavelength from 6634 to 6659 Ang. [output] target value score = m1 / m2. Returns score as 1.06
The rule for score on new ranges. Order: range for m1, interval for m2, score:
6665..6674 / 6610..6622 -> 0.99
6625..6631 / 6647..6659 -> 1.06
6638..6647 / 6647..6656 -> 1.00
